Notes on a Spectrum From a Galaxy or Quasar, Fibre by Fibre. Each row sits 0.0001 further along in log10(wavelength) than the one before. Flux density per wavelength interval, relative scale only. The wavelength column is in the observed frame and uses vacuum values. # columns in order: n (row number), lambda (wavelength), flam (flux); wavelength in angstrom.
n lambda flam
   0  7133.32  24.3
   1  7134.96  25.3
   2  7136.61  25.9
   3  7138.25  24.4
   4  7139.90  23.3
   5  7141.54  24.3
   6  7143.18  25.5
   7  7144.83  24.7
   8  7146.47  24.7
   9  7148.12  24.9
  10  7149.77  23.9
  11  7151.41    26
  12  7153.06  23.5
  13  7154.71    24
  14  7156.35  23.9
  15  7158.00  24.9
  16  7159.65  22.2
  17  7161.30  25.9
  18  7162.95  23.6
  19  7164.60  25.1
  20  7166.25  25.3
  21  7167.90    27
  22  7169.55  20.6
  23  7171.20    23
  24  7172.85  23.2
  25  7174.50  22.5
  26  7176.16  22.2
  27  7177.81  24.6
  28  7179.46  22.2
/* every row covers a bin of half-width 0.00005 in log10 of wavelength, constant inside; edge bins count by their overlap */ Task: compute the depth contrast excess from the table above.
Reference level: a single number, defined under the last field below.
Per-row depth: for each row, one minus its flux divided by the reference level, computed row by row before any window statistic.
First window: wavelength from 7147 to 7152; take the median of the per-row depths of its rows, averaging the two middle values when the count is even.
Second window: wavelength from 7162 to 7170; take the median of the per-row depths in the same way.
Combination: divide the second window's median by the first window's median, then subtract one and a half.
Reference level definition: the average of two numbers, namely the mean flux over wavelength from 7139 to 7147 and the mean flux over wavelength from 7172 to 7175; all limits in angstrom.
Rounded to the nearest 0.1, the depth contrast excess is -0.3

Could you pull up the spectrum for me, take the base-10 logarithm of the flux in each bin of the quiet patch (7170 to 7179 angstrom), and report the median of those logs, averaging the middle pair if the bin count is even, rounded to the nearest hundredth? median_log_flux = 1.36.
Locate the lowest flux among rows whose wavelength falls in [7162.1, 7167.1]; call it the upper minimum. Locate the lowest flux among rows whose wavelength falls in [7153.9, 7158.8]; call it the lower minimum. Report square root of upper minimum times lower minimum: 23.7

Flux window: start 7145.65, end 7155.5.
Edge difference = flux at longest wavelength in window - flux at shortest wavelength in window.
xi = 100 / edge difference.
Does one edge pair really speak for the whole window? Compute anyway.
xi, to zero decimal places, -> -143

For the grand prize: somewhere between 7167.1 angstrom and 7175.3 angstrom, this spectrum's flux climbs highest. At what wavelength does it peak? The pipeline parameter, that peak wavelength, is 7167.90 angstrom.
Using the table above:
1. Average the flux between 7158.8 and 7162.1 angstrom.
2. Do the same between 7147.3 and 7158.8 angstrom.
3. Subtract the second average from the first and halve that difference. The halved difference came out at -0.2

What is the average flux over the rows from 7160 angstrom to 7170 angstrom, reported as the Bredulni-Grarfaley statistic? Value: 24.6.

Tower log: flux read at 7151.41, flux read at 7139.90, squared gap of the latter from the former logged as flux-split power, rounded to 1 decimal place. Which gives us 7.3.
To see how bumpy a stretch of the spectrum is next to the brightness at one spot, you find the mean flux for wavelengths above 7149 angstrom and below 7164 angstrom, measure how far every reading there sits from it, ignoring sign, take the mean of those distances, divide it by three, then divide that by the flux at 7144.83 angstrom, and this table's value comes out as 0.012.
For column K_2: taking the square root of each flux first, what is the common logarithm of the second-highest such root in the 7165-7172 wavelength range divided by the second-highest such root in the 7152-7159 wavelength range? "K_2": 0.011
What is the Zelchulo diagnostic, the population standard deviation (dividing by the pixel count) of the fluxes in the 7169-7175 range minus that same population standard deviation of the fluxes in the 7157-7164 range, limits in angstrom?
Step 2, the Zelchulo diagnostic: -0.36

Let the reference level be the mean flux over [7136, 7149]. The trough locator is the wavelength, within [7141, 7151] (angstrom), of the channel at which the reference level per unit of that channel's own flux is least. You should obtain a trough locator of 7143.18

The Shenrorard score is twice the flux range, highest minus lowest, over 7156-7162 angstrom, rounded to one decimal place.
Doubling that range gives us 7.4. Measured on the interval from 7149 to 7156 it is 5.0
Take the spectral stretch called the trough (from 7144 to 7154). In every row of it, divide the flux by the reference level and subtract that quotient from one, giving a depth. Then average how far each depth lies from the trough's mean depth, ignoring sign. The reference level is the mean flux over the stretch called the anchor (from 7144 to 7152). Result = 0.02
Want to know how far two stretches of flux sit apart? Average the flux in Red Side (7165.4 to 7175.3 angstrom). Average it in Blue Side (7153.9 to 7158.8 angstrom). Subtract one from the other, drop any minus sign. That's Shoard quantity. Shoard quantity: 0.67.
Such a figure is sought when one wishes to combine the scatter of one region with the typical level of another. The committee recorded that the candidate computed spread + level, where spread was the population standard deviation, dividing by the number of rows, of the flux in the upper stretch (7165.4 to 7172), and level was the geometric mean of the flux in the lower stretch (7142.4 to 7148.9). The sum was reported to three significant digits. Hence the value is 27.4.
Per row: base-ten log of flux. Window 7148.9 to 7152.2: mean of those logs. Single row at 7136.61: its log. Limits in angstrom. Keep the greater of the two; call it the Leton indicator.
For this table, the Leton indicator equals 1.41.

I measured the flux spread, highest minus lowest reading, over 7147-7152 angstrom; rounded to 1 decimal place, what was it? 2.1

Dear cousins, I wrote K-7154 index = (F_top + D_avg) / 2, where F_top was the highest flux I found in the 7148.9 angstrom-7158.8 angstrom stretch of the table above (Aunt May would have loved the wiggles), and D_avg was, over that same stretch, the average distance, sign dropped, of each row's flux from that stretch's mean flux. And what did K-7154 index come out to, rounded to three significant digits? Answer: 13.4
